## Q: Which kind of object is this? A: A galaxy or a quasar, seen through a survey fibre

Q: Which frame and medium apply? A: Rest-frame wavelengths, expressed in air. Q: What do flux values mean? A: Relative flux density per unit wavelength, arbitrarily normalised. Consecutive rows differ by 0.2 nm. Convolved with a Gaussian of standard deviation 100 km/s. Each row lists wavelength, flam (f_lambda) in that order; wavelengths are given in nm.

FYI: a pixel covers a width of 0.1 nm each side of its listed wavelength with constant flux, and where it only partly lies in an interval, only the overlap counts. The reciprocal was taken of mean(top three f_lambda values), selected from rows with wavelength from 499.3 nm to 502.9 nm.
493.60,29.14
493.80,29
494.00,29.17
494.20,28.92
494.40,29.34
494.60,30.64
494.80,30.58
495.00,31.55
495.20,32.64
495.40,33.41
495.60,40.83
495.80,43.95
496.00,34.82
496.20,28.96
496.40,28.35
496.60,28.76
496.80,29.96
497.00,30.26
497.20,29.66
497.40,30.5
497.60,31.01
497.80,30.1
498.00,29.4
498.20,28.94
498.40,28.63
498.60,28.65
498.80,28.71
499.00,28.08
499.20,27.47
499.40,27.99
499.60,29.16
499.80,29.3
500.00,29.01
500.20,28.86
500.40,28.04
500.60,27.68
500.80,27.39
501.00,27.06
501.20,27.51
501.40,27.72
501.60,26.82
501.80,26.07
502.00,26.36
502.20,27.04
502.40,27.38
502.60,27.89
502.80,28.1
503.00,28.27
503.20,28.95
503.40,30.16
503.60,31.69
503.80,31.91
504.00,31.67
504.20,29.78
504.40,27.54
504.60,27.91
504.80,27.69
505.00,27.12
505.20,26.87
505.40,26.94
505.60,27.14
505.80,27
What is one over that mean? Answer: 0.0343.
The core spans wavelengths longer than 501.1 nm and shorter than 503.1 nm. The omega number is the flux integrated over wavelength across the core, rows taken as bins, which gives 55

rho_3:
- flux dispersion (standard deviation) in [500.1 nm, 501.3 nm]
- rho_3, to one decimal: 0.6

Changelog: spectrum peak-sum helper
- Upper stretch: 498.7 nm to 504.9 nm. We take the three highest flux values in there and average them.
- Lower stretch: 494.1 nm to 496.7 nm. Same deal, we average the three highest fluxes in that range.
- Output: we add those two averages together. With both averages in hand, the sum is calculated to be 72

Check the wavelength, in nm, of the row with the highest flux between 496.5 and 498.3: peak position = 497.60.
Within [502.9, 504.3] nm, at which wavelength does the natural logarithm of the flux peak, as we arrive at 503.80 nm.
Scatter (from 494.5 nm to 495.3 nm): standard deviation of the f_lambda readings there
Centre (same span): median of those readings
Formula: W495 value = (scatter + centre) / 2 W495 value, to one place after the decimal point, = 16.0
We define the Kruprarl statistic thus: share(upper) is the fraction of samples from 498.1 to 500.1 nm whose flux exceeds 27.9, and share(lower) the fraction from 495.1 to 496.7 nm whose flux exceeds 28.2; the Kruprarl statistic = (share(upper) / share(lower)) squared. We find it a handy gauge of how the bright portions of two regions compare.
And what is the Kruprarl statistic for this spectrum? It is 0.81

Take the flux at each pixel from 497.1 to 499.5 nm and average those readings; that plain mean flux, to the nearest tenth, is 29.1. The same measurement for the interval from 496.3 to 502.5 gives 28.4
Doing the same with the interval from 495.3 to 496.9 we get 33.6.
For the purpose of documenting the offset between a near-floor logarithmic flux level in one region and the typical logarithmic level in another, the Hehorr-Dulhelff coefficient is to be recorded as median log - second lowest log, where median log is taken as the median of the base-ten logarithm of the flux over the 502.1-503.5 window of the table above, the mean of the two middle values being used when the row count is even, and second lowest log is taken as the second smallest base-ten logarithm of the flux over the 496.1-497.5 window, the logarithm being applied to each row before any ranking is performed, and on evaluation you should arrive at -0.010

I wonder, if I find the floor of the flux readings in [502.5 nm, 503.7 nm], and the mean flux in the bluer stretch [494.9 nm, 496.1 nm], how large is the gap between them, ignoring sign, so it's 8.3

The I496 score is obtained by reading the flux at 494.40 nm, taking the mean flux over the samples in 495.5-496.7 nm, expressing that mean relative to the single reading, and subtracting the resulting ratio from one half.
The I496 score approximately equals -0.67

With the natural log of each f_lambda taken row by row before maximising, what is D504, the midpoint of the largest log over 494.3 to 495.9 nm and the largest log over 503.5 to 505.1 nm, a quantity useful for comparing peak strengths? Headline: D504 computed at 3.62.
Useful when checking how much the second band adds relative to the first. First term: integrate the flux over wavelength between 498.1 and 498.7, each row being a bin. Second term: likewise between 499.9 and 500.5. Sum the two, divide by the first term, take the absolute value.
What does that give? 2.00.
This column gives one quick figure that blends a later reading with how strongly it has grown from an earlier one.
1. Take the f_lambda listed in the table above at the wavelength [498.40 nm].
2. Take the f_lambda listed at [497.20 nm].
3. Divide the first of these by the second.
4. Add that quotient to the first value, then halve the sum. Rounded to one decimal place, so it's 14.8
